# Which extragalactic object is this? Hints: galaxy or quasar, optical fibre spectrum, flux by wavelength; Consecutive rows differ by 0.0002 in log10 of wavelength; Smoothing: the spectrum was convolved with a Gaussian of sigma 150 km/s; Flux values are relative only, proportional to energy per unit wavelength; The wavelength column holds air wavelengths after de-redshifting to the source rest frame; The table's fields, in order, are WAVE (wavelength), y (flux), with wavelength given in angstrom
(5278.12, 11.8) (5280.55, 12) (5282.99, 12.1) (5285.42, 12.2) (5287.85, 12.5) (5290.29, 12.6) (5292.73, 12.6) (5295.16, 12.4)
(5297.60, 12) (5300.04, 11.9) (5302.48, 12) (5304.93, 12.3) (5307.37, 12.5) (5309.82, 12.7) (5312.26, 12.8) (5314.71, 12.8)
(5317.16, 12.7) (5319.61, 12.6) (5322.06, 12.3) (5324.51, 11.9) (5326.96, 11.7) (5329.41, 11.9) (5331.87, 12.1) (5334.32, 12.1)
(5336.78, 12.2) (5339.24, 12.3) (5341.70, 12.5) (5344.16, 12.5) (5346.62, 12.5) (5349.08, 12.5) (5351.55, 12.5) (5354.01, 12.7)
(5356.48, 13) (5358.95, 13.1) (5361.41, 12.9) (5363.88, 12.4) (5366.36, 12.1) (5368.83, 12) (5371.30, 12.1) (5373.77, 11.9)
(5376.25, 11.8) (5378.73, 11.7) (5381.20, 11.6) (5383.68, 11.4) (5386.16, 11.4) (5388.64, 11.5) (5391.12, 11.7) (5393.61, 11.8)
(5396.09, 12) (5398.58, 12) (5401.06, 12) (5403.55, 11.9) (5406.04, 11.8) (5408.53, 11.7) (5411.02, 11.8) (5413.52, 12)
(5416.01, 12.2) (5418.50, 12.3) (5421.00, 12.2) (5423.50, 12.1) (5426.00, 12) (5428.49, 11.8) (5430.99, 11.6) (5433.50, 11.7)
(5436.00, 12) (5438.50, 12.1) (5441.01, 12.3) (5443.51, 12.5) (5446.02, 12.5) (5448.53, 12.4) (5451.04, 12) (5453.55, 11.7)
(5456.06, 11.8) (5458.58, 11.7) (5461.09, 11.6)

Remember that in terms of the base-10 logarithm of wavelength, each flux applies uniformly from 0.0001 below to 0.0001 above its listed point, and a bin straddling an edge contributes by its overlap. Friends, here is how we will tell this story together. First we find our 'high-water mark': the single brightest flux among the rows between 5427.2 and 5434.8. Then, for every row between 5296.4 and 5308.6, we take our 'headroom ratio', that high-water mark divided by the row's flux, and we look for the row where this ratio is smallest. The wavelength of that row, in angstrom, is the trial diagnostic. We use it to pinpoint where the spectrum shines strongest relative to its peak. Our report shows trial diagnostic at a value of 5307.37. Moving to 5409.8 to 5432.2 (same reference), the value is 5418.50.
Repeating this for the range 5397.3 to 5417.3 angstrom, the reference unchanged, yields 5416.01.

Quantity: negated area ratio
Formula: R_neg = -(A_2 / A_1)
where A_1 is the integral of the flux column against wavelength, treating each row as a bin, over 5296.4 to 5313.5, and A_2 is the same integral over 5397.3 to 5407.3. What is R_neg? -0.6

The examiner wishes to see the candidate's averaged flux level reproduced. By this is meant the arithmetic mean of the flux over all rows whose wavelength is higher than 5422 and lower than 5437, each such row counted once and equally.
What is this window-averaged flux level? 11.9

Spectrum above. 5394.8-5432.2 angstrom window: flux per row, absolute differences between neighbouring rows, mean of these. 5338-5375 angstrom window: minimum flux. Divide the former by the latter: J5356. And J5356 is 0.010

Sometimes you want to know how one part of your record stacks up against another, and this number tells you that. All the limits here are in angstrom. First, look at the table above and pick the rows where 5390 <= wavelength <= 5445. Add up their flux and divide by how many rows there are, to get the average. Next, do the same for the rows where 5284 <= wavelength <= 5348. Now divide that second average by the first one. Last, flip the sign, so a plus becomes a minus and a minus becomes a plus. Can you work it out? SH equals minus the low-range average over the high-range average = -1.03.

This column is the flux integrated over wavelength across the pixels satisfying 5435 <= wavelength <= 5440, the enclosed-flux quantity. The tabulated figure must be 60.3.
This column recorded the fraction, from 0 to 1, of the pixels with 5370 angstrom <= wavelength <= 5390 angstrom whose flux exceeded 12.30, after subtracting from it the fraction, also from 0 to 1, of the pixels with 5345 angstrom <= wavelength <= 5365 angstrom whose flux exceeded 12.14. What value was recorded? -1.0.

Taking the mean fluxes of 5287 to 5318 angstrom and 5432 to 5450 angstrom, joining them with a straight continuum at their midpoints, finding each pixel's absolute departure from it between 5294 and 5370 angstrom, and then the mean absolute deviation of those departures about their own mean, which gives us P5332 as 0.166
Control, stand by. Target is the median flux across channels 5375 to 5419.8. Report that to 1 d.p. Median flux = 11.8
